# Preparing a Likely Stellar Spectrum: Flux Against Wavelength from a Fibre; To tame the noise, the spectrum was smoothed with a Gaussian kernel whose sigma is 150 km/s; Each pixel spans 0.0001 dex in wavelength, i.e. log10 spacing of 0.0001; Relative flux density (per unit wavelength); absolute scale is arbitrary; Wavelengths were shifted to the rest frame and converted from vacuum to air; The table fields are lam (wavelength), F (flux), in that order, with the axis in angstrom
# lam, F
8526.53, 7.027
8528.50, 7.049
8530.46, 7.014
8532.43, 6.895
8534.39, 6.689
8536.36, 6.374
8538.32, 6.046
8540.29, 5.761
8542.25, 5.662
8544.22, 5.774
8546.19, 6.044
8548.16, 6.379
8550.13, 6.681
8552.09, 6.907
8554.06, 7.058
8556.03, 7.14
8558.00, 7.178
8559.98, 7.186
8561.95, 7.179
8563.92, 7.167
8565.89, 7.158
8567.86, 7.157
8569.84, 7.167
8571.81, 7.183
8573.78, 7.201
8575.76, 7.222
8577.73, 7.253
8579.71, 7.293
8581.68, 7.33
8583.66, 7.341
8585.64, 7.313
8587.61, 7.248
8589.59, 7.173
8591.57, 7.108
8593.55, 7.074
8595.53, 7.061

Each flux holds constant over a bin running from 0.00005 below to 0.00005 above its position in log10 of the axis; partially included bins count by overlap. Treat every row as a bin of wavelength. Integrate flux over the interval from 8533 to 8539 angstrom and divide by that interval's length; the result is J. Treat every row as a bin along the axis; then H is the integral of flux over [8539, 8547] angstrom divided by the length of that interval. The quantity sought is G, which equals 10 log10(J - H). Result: -2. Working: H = 5.8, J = 6.43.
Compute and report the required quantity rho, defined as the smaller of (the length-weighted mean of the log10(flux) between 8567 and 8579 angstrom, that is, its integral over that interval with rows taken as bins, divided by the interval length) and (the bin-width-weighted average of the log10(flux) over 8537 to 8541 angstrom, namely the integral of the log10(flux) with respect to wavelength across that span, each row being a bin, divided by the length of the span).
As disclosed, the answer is 0.77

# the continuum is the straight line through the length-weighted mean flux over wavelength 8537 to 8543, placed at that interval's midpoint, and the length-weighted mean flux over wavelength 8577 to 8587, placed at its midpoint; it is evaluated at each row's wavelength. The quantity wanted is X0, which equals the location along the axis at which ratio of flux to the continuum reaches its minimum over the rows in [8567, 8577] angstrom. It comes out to 8575.76 angstrom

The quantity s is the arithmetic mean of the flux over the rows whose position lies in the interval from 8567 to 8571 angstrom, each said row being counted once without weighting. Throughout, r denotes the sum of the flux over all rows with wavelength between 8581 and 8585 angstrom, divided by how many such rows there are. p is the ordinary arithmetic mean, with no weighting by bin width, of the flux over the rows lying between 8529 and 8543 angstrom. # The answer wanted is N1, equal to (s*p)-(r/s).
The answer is 44.4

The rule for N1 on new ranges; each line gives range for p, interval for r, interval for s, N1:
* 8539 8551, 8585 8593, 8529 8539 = 38.9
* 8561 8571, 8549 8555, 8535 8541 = 42.3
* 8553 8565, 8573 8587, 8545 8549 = 43.2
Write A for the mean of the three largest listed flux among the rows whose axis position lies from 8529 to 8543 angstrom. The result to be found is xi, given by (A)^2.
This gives 47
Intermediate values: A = 6.9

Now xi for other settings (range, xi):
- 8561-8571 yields 51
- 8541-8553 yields 44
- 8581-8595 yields 54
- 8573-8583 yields 53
